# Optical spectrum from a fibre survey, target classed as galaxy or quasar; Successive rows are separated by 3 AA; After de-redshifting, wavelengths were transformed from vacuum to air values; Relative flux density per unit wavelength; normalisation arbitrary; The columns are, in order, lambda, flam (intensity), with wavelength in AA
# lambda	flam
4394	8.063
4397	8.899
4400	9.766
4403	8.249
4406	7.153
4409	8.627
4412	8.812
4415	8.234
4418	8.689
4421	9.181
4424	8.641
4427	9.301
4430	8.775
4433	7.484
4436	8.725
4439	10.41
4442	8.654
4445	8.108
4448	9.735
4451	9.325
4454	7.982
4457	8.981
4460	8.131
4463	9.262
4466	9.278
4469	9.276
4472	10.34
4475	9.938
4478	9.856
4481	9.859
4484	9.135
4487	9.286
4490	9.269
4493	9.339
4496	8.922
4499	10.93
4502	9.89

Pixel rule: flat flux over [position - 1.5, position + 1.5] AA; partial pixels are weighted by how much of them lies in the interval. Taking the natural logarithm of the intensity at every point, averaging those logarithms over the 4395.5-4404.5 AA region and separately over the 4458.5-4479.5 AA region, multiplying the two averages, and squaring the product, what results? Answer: 24.2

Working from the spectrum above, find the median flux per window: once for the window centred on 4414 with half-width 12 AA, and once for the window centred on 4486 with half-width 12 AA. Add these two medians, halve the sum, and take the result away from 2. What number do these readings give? -6.97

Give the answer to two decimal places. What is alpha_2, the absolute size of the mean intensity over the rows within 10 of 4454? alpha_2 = 8.79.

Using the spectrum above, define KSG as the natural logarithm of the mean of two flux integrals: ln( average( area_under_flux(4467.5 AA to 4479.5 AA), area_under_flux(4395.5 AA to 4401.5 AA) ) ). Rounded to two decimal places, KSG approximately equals 4.47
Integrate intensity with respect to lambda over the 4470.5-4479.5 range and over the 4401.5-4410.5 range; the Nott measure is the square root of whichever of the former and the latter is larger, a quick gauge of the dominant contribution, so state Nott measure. 9.51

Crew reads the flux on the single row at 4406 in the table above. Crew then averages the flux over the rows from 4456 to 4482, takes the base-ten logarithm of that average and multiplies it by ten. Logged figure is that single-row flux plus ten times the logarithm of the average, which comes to 16.9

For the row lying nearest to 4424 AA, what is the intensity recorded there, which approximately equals 8.641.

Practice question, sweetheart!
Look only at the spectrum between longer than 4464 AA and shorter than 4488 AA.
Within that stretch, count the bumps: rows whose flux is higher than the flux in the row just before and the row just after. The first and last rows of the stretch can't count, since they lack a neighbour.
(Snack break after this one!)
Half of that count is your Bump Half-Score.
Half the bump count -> 1.00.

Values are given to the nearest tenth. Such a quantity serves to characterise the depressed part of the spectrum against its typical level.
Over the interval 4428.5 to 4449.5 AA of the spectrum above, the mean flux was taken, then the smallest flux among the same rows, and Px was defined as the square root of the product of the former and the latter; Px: 8.1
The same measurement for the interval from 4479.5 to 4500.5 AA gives 9.2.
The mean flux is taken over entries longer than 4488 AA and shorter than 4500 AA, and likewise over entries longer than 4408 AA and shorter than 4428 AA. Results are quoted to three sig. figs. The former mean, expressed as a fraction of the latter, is 1.09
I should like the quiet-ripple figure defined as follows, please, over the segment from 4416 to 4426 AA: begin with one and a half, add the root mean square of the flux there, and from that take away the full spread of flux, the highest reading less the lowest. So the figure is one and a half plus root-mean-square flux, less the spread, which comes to 9.8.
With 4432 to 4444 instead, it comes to 7.5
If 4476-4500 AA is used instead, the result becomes 9.1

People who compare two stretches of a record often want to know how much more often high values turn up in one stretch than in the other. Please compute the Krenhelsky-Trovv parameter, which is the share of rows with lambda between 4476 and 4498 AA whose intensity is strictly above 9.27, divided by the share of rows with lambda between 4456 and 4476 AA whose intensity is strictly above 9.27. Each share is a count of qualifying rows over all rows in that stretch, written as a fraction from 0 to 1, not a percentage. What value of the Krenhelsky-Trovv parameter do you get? 1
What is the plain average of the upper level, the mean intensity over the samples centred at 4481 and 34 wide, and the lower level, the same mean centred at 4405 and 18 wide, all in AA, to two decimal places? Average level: 9.04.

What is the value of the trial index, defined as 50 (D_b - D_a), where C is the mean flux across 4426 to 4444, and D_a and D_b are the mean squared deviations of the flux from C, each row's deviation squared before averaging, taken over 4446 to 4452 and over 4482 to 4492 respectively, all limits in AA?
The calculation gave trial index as -17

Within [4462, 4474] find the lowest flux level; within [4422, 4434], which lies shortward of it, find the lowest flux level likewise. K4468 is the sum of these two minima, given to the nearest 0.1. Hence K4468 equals 16.7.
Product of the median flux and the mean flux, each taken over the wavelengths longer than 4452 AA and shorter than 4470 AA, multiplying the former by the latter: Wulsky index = 80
